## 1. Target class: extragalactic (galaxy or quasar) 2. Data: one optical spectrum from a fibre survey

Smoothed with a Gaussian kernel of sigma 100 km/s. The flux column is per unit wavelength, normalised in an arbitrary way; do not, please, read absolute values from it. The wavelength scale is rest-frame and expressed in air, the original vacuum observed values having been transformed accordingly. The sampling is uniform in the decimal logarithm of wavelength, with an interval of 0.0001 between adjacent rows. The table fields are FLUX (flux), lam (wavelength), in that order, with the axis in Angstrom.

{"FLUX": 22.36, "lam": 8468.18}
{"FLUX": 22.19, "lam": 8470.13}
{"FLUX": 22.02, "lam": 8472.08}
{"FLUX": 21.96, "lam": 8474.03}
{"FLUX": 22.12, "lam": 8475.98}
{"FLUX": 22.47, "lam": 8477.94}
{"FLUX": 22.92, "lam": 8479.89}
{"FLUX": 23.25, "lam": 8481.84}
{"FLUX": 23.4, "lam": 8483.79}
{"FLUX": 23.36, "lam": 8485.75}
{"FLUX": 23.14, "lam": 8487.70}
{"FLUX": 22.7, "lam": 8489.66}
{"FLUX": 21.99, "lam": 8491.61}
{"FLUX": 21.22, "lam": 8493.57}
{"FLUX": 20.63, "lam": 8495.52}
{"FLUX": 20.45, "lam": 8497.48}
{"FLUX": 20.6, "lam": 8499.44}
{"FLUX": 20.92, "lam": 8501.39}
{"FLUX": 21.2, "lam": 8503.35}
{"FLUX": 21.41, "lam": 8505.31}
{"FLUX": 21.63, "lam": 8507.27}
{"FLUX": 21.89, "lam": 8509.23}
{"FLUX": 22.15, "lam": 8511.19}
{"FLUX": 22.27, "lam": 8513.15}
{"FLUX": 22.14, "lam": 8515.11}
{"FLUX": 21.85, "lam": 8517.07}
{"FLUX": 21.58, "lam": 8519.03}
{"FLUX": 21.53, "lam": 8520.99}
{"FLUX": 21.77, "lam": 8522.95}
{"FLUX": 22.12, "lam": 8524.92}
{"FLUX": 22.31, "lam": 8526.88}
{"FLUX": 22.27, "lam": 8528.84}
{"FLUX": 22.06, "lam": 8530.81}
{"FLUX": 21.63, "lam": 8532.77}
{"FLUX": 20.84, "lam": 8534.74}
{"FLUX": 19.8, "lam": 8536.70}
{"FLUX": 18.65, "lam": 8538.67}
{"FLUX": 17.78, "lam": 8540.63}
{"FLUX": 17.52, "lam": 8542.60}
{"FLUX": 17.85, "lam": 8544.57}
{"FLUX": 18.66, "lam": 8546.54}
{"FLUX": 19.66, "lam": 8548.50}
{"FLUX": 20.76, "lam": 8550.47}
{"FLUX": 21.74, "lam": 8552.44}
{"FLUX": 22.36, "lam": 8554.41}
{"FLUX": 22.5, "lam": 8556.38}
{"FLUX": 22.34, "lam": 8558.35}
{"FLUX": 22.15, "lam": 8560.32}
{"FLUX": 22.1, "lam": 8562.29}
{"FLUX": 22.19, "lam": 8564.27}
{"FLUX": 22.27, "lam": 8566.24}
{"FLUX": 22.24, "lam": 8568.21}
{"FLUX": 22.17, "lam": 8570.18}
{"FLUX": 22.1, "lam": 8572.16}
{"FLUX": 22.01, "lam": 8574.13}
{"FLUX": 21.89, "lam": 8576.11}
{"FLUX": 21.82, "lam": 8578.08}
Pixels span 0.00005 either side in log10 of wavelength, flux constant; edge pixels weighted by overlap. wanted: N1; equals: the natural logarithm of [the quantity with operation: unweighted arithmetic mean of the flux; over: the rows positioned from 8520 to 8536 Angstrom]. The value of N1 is 3.08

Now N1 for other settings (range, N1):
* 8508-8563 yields 3.05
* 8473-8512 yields 3.09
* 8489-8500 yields 3.06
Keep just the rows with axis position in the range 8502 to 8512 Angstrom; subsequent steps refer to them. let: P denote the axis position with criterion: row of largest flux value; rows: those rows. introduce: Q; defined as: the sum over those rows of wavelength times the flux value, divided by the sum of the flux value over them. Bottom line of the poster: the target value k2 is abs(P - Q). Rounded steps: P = 8511.19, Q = 8507.3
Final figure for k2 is 3.9 Angstrom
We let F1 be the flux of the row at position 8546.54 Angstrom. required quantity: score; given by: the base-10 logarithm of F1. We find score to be 1.271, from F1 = 18.66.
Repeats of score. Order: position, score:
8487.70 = 1.364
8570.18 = 1.346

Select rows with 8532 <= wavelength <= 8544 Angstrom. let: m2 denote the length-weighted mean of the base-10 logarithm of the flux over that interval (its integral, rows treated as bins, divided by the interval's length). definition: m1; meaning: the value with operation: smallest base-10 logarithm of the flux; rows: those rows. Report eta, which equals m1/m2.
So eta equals 0.969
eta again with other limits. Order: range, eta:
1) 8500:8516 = 0.989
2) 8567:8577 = 0.997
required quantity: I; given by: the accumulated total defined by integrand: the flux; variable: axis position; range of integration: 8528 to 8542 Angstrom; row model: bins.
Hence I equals 285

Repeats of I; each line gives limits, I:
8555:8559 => 90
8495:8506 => 229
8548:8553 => 104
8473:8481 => 179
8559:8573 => 310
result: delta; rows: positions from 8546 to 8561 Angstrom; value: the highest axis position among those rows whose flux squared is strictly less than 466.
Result 8550.47 Angstrom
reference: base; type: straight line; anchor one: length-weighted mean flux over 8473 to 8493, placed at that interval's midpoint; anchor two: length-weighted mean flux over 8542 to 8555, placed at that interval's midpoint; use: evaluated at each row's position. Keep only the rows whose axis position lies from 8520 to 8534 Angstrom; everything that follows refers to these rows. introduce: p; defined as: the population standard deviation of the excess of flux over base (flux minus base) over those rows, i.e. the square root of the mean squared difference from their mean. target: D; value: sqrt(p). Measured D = 0.6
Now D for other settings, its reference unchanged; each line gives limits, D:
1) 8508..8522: 0.4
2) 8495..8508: 0.8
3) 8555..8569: 0.4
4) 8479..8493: 0.6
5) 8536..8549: 0.9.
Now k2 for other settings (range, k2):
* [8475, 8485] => 3.8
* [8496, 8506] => 3.9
